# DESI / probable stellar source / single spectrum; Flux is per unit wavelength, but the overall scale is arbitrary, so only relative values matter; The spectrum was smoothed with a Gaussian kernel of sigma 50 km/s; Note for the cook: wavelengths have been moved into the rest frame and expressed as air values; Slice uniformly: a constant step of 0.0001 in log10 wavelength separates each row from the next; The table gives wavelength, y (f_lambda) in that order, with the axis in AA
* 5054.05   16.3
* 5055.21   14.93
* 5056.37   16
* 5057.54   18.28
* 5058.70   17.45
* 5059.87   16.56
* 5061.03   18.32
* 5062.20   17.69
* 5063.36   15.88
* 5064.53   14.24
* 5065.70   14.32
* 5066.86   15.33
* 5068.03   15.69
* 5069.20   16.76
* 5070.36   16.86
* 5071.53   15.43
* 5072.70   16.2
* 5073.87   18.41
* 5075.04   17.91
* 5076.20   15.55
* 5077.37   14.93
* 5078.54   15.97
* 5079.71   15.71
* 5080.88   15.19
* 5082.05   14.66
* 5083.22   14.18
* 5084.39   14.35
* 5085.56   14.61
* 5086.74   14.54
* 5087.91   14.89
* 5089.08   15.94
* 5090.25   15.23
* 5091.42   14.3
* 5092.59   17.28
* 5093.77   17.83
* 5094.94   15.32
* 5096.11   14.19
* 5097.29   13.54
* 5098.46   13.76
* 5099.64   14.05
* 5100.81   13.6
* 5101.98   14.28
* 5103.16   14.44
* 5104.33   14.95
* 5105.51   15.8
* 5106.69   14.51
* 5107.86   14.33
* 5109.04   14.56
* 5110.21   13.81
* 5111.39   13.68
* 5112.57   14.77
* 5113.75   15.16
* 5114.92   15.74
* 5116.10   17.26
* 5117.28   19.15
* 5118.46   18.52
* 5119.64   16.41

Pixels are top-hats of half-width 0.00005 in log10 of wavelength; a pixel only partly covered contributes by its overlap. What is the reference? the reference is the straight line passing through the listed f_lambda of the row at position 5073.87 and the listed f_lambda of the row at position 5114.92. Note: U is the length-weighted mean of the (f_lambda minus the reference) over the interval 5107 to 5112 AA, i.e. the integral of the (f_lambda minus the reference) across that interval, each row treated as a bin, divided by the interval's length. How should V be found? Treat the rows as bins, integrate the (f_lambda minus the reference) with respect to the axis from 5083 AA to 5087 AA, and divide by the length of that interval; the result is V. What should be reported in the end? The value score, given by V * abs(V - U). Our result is -4.1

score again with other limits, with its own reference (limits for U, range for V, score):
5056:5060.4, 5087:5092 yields -0.1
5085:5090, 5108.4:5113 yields -1.2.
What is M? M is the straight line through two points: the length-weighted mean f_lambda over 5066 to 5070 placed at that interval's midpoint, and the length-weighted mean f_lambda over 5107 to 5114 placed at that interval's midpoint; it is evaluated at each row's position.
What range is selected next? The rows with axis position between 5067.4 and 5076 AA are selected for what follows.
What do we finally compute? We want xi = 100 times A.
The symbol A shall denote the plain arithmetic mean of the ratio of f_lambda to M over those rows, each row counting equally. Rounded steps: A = 1.06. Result 106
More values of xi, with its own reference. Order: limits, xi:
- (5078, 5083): 100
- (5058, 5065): 103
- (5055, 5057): 95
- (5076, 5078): 98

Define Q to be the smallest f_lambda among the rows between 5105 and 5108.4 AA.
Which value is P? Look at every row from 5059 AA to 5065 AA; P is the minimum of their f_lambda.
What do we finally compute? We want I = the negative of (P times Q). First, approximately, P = 14.24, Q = 14.33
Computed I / -204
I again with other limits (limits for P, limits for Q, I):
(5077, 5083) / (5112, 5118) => -217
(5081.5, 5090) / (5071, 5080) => -212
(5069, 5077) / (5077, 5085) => -219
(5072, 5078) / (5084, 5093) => -213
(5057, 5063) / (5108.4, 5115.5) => -227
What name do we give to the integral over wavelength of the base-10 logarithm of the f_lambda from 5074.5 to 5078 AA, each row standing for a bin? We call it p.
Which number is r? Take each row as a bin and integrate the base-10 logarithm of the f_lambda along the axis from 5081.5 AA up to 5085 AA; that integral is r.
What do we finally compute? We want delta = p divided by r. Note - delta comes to 1.04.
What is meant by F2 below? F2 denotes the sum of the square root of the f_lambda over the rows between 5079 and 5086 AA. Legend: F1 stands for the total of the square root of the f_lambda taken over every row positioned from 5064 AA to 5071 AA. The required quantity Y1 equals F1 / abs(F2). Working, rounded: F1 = 23.6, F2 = 23.1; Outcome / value 1.02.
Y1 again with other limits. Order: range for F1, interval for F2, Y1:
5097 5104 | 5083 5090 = 0.97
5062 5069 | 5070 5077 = 0.96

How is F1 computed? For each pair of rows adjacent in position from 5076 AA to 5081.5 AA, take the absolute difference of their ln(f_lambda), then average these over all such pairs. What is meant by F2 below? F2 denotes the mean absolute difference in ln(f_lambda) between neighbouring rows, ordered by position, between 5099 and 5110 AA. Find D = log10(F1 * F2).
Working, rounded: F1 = 0.040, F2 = 0.037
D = -2.83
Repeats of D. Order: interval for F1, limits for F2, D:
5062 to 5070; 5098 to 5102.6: -2.67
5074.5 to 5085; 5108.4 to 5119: -2.59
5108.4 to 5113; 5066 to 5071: -2.83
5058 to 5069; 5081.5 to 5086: -2.88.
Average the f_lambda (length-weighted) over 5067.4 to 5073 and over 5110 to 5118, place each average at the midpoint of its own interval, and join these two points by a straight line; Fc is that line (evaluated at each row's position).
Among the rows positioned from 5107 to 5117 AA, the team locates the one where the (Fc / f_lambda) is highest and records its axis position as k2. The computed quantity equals 5111.39 AA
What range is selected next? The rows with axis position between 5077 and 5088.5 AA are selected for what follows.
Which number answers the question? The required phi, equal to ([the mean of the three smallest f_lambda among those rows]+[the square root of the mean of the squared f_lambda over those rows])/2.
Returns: 14.6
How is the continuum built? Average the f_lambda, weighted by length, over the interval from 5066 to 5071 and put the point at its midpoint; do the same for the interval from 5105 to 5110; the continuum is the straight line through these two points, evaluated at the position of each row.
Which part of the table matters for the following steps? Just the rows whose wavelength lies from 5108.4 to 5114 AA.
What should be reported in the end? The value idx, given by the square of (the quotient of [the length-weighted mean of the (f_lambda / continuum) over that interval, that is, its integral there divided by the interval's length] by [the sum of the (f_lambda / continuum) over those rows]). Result 0.0396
